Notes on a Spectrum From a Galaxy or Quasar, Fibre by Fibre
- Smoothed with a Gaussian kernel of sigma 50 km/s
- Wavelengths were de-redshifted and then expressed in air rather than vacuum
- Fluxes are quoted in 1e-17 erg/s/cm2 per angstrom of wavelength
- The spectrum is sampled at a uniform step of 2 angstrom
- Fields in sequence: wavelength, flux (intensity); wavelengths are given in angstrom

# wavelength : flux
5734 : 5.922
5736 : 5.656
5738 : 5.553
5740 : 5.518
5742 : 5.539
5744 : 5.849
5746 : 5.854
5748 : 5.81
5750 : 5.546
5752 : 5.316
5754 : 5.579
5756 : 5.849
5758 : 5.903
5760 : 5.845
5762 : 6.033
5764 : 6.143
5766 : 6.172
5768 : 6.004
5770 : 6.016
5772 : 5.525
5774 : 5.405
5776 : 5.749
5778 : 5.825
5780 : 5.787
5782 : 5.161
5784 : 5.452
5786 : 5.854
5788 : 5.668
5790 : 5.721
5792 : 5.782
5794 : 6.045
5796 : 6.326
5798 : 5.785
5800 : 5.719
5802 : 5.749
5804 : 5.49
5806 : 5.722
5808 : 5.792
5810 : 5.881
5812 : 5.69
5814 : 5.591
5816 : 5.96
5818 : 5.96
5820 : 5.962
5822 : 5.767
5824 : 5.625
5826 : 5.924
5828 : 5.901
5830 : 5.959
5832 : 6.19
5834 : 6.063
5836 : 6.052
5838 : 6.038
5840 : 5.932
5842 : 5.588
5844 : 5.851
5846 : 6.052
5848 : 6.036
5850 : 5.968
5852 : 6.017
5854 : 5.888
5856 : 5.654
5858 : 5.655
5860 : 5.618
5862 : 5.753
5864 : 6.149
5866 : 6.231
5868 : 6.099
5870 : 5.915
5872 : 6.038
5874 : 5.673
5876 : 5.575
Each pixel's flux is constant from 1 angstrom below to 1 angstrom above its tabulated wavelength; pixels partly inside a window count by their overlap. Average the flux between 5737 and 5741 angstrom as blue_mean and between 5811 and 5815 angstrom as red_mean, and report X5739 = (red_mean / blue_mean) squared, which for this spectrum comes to 1.04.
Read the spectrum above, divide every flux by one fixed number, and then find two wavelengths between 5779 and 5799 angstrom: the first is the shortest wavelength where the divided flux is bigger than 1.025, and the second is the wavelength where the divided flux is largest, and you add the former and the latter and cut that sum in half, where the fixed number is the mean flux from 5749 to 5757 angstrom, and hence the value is 5788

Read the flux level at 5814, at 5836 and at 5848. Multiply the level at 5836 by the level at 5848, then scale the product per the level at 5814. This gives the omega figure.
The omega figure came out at 6.5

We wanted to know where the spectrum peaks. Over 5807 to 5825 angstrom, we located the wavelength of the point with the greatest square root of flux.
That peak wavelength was 5820 angstrom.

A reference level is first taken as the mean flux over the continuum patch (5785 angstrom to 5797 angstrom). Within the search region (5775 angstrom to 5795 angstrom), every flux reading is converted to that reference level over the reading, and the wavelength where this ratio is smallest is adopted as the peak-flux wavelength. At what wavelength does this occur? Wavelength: 5794 angstrom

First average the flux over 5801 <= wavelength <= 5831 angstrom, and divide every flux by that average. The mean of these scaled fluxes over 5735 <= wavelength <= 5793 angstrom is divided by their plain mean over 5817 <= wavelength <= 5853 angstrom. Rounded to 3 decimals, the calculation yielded 0.965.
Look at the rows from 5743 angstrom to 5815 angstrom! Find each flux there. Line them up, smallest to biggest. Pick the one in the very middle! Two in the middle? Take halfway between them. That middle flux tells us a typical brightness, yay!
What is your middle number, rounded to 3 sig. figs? 5.79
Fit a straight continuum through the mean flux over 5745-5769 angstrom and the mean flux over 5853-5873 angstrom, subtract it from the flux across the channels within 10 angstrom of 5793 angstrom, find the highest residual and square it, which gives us 0.22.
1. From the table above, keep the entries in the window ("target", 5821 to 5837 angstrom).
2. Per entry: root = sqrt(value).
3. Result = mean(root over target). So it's 2.44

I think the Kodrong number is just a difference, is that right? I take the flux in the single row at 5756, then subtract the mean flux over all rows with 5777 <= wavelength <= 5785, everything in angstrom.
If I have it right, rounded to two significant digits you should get 0.29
